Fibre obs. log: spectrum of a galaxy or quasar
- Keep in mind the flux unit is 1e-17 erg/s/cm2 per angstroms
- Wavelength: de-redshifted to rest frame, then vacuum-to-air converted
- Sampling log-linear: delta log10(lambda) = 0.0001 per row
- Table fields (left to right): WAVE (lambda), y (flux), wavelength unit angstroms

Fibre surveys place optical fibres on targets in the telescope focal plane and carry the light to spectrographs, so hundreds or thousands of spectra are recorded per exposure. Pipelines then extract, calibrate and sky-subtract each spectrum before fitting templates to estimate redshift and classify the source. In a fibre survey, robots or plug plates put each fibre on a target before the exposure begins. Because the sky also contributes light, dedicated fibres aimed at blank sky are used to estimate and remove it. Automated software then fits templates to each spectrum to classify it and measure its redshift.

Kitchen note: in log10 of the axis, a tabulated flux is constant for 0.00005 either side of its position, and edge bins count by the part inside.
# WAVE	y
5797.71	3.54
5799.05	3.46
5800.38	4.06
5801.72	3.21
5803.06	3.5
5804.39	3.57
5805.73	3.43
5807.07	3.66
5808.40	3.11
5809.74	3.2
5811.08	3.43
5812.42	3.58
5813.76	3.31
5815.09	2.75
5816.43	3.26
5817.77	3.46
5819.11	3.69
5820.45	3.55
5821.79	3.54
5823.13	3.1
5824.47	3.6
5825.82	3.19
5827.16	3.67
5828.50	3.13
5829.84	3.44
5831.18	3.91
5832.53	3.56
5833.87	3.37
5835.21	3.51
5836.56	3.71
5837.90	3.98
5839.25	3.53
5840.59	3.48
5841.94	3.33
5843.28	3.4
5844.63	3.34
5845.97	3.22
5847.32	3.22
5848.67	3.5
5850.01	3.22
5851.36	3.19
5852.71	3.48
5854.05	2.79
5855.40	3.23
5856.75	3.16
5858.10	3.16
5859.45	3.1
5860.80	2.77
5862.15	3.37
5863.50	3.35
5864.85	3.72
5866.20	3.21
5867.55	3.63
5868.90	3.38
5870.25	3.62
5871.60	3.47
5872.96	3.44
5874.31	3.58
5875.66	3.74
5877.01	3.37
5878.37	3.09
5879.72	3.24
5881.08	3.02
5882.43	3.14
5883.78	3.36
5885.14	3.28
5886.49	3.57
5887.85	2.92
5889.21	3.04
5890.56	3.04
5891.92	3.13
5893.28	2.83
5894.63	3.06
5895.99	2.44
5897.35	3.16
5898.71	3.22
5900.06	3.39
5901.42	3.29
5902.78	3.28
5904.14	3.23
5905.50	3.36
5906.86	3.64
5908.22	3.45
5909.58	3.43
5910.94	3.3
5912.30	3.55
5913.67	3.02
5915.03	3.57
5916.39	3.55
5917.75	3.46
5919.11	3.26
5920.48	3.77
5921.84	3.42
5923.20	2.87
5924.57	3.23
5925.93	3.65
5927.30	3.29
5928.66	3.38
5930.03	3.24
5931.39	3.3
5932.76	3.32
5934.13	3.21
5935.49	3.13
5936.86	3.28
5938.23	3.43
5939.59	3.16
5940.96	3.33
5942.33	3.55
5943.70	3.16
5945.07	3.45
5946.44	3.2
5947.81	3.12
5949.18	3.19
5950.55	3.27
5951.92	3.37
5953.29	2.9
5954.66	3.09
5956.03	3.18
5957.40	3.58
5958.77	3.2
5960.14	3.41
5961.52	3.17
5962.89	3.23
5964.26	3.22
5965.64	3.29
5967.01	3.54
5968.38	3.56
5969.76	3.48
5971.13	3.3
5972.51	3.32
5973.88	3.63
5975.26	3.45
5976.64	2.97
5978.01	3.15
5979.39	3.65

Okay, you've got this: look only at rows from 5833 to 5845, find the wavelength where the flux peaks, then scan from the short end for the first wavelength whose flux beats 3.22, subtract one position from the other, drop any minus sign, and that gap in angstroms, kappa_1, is 4.0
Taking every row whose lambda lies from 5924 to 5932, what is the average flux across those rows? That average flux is 3.35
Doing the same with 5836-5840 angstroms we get 3.74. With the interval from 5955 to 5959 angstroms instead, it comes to 3.32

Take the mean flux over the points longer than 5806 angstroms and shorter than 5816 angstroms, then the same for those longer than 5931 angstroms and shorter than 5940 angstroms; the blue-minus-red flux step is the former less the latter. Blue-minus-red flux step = 0.03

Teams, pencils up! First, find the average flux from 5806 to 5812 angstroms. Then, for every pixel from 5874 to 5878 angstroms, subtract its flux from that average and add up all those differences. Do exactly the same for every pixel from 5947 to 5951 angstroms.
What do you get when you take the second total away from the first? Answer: -1.1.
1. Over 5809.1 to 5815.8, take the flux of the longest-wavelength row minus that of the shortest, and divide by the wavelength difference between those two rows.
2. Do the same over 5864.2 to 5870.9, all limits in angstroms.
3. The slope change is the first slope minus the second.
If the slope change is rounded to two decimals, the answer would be -0.07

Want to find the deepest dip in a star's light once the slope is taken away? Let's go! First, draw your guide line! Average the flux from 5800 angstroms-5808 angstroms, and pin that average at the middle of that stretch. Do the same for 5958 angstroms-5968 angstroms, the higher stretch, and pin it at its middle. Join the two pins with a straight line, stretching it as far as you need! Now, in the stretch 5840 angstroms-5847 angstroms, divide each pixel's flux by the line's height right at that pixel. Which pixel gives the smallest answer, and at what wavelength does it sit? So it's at 5845.97 angstroms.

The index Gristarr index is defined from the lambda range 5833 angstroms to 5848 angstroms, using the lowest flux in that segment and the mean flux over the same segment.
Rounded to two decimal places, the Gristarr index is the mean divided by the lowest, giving 1.08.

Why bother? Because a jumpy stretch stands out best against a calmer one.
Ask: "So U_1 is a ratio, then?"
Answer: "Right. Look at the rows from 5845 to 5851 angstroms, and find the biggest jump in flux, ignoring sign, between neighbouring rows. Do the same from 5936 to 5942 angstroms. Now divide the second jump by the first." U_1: 0.96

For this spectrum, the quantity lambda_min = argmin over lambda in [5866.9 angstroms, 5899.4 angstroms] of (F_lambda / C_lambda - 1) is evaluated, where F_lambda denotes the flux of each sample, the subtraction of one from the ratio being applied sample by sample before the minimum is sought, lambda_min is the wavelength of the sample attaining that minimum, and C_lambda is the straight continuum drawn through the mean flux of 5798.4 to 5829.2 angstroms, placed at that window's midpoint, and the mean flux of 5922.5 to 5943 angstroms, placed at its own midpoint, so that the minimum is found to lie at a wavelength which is 5895.99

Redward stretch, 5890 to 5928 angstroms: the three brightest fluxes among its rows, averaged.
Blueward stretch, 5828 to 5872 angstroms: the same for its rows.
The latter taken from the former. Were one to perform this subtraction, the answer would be -0.183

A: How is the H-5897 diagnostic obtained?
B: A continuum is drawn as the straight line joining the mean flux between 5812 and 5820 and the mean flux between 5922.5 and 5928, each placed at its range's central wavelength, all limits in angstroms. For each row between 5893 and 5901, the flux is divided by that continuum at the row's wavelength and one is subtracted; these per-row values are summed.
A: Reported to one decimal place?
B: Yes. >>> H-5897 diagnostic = -0.5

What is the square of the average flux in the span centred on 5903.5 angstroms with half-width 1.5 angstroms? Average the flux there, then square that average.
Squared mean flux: 10.6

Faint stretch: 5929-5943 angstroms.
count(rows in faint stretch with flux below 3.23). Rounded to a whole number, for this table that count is 3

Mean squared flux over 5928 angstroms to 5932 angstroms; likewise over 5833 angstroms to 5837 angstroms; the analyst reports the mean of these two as 11.7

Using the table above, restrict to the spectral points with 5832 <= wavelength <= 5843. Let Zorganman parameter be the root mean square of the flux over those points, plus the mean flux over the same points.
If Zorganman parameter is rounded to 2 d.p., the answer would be 7.12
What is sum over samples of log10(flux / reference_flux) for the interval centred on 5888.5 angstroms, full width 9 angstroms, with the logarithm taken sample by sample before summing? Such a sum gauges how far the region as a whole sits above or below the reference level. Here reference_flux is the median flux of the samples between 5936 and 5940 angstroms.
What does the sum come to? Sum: -0.10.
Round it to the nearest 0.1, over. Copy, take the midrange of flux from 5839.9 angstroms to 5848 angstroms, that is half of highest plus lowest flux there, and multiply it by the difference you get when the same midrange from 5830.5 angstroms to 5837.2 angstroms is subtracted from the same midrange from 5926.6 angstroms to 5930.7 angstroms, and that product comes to -1.1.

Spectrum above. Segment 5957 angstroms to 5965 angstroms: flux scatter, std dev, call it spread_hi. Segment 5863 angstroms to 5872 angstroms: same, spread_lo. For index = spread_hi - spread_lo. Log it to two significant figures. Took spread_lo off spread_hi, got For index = -0.022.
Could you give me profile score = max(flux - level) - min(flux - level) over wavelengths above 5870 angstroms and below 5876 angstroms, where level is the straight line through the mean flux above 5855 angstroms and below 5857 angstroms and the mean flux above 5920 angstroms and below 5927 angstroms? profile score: 0.29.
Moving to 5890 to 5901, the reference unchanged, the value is 0.94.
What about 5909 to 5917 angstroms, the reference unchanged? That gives 0.55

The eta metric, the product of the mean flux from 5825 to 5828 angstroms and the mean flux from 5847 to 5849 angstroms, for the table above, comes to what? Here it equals 11.5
